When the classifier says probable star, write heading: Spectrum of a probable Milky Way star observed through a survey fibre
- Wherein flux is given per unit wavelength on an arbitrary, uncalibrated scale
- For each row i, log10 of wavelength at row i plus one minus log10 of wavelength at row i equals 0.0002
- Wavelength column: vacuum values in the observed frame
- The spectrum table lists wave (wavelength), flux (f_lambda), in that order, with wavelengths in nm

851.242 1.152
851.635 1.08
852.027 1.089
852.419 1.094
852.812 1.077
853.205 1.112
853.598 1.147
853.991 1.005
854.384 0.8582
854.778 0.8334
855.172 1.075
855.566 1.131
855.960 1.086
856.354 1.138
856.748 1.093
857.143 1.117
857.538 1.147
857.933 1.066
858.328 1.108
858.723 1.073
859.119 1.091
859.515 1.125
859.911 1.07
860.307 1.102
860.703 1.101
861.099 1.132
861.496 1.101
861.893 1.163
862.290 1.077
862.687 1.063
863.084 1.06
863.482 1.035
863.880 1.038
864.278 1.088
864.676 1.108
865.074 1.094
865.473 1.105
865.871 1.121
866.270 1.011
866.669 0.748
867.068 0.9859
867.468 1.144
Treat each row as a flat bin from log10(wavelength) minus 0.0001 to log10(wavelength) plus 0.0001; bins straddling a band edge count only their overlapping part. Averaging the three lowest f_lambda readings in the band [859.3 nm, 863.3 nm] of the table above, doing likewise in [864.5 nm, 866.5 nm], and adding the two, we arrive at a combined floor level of 2.13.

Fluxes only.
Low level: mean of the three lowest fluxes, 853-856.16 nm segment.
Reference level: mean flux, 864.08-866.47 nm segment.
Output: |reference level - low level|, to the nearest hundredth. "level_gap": 0.19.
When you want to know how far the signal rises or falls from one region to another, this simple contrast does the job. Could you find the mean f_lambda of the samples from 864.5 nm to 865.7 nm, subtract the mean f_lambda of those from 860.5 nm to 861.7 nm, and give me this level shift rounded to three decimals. -0.009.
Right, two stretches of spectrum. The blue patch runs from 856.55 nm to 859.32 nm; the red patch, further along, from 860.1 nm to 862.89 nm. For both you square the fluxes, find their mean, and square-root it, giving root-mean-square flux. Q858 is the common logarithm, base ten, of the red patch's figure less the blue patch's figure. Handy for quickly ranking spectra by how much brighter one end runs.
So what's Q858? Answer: -2.2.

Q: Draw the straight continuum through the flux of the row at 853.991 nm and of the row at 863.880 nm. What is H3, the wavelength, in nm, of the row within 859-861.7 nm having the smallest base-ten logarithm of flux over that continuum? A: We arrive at 859.911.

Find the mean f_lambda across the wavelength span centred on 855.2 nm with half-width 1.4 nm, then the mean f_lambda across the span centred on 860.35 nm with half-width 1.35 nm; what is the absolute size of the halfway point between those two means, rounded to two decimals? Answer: 1.06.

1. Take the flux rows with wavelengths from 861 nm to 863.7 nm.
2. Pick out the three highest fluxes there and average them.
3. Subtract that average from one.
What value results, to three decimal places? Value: -0.132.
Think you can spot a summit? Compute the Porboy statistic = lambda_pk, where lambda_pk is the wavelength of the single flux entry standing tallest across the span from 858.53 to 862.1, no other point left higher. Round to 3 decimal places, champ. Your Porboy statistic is 861.893 nm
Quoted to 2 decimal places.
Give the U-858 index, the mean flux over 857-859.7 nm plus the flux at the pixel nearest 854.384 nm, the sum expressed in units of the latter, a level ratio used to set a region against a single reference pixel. 2.29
